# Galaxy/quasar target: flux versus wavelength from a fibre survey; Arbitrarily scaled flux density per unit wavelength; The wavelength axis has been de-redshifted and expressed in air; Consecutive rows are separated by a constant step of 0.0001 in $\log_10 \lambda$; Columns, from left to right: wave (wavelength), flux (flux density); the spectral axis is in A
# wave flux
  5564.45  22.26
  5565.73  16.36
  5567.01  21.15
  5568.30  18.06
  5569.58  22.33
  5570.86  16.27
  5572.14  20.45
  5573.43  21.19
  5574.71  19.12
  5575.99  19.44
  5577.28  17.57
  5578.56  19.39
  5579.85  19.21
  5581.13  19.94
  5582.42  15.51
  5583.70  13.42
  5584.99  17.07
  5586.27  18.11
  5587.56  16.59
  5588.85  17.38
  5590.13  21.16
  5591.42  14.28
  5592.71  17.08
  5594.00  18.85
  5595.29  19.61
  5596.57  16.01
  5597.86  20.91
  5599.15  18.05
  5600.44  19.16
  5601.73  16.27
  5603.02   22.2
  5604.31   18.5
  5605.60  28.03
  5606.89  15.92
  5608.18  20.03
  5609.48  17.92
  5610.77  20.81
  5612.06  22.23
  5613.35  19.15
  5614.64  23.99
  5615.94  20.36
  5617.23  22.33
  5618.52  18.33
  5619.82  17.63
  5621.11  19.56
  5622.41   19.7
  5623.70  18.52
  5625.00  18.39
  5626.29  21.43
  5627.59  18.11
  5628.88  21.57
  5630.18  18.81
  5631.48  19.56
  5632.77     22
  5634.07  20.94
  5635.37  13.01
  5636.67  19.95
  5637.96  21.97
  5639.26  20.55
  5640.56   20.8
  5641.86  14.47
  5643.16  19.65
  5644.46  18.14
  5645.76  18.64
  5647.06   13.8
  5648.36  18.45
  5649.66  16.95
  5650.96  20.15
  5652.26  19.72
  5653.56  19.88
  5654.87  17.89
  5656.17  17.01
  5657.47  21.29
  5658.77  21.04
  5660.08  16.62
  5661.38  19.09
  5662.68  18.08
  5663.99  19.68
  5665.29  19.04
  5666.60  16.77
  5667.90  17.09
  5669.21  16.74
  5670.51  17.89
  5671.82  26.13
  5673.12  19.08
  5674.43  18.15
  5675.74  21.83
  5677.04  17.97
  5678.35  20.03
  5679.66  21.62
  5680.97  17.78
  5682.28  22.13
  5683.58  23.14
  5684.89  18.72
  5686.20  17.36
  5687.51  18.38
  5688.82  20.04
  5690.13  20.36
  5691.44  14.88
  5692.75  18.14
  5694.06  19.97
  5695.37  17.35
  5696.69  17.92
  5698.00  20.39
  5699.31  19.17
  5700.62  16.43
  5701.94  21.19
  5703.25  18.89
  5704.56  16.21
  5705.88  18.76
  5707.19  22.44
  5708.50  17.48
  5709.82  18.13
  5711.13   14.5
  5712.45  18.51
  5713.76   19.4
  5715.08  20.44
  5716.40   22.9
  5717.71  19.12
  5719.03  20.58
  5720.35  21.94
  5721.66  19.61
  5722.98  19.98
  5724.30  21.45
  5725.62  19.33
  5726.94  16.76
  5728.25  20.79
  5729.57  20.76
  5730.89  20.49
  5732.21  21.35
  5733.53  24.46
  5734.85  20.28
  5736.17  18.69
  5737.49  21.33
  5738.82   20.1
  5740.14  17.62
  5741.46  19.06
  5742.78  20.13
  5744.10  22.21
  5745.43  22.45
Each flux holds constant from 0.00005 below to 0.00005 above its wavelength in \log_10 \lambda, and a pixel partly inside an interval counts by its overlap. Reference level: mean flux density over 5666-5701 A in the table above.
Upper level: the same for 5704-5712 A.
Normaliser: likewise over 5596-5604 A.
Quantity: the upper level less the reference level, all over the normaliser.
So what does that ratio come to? -0.062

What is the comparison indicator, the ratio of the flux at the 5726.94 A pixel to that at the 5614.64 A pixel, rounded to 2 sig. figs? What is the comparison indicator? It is 0.70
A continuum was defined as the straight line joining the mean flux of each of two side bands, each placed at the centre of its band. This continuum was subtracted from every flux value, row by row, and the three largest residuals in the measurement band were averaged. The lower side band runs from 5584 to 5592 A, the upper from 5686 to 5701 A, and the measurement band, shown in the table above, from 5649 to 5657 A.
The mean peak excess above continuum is 1.9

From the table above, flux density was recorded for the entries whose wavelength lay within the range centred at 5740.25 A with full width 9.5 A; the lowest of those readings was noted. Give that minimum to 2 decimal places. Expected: 17.62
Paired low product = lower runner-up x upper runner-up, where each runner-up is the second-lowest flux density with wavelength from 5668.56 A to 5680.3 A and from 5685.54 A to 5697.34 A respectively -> 310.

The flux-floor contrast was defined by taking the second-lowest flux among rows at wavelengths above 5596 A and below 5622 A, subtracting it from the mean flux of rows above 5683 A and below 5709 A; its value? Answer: 2.85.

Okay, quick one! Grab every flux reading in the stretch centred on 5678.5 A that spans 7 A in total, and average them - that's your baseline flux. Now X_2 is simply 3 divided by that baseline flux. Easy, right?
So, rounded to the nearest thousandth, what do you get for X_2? 0.151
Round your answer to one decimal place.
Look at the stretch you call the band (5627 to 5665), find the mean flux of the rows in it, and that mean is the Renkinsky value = 18.9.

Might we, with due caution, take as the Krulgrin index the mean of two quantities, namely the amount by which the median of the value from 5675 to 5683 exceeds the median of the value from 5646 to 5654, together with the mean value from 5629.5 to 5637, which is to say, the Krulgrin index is 10.4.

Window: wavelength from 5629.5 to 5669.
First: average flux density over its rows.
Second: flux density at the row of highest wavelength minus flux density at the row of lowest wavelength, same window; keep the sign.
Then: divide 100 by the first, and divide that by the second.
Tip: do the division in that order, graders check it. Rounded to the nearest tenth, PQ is -3.1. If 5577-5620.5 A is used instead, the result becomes 88.1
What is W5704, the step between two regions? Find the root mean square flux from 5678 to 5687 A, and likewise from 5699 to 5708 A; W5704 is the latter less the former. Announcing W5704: -1.09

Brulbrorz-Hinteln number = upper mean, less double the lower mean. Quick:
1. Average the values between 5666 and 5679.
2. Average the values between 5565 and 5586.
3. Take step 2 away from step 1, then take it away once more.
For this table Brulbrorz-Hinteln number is -17.9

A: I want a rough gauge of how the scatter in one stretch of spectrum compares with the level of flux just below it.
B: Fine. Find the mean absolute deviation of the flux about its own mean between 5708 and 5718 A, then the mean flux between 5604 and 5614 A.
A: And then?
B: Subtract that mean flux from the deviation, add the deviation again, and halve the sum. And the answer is -8.5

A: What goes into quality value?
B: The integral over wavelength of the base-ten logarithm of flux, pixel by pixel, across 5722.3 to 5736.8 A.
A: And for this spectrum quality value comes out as 19.0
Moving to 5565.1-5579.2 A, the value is 18.1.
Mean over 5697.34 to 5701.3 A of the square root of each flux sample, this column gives 4.316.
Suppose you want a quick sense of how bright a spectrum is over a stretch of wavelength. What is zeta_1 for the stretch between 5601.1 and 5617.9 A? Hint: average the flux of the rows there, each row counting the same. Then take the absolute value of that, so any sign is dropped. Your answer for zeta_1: 20.6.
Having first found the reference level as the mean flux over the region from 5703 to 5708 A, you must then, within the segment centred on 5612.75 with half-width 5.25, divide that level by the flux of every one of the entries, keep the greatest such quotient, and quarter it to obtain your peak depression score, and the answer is 0.266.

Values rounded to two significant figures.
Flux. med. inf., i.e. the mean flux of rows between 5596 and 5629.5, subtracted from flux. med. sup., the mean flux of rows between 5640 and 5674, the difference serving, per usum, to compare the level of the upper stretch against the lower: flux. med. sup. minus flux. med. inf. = -1.2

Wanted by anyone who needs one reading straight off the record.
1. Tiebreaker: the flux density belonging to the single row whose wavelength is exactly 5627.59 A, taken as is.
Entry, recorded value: 18.11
